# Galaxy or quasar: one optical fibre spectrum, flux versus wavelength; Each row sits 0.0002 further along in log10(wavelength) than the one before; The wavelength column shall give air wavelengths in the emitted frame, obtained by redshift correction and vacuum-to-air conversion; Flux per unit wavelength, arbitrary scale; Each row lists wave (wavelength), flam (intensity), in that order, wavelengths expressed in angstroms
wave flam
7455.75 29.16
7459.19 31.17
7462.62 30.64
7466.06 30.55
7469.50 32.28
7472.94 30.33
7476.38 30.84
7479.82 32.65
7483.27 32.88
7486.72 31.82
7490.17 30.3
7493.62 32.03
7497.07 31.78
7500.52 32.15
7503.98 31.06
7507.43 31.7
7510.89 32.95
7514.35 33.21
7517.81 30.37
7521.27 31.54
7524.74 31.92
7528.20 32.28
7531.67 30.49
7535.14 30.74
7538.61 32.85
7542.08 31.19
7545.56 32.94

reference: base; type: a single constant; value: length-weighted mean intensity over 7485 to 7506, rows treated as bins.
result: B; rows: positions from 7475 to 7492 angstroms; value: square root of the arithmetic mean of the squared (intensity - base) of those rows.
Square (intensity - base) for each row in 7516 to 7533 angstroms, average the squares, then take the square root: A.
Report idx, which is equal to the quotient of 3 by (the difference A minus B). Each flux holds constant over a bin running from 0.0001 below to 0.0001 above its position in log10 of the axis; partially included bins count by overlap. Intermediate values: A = 0.79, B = 1.01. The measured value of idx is -14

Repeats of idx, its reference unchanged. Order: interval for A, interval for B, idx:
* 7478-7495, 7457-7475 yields 28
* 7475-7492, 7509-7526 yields -27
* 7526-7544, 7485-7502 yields 13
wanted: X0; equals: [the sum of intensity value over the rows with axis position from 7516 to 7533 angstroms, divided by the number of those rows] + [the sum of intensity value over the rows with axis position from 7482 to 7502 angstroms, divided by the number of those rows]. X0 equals 63.1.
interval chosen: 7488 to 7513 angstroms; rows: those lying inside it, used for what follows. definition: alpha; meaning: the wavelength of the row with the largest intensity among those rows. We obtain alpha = 7510.89 angstroms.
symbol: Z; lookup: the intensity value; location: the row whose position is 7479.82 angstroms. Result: 32.65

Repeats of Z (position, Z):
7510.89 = 32.95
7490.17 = 30.3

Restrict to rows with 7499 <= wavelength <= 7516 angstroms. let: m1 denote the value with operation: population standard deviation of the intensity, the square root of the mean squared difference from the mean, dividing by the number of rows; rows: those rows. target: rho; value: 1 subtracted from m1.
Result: -0.21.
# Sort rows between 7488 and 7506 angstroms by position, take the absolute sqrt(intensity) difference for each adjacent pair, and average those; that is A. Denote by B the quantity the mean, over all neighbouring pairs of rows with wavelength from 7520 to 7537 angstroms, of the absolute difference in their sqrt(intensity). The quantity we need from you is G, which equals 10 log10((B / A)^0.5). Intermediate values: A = 0.08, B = 0.062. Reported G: -0.5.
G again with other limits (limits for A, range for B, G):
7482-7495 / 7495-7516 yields -1.5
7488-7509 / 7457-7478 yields 0.4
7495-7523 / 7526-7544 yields 0.6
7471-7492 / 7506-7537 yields 0.0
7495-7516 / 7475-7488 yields 0.8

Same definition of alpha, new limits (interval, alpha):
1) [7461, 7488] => 7483.27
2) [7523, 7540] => 7538.61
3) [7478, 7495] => 7483.27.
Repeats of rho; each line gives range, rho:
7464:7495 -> -0.04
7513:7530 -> -0.07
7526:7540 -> 0.00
